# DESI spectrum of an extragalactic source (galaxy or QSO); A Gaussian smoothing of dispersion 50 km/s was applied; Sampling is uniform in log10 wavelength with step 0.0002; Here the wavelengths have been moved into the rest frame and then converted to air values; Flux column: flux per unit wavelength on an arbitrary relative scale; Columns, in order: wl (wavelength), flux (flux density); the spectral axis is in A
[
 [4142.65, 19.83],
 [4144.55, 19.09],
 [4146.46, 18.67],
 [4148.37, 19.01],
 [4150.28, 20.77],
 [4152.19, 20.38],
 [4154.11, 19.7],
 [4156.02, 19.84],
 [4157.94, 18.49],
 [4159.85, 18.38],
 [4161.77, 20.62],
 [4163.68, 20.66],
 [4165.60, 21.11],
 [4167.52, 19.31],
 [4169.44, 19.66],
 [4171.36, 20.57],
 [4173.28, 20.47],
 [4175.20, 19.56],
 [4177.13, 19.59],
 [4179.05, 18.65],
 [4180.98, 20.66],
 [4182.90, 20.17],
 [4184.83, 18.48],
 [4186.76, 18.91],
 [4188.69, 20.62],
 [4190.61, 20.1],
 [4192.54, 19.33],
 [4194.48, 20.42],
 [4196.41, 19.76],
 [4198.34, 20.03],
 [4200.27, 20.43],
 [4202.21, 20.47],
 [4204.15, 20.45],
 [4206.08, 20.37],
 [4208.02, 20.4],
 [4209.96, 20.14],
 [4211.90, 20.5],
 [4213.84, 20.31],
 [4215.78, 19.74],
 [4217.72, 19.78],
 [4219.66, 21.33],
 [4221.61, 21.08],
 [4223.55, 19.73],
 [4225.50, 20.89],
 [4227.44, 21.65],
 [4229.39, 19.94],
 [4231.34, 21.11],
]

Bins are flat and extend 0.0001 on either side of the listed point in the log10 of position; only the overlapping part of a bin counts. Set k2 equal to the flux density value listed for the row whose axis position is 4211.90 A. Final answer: 20.5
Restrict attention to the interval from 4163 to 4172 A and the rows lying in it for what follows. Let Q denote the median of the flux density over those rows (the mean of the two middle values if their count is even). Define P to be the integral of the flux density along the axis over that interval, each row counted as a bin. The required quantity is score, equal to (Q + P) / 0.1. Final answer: 2027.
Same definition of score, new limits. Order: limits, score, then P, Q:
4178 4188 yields 2130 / 194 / 18.91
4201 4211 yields 2239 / 204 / 20.40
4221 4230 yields 2070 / 186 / 20.89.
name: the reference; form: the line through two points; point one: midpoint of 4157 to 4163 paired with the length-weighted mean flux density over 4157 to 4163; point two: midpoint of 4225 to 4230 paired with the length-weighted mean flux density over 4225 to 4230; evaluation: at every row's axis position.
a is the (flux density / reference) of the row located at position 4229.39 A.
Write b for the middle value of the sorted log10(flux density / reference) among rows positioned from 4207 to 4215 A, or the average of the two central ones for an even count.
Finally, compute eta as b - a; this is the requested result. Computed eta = -0.96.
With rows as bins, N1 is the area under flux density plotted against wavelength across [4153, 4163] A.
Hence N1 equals 195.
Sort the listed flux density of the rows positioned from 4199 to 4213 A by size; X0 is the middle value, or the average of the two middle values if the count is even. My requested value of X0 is 20.4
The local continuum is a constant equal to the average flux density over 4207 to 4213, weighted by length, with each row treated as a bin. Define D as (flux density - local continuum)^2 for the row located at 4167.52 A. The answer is 1.0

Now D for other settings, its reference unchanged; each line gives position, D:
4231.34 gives 0.6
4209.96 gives 0.0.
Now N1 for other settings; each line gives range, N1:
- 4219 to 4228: 188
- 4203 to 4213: 204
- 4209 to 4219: 201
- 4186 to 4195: 179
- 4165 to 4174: 182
